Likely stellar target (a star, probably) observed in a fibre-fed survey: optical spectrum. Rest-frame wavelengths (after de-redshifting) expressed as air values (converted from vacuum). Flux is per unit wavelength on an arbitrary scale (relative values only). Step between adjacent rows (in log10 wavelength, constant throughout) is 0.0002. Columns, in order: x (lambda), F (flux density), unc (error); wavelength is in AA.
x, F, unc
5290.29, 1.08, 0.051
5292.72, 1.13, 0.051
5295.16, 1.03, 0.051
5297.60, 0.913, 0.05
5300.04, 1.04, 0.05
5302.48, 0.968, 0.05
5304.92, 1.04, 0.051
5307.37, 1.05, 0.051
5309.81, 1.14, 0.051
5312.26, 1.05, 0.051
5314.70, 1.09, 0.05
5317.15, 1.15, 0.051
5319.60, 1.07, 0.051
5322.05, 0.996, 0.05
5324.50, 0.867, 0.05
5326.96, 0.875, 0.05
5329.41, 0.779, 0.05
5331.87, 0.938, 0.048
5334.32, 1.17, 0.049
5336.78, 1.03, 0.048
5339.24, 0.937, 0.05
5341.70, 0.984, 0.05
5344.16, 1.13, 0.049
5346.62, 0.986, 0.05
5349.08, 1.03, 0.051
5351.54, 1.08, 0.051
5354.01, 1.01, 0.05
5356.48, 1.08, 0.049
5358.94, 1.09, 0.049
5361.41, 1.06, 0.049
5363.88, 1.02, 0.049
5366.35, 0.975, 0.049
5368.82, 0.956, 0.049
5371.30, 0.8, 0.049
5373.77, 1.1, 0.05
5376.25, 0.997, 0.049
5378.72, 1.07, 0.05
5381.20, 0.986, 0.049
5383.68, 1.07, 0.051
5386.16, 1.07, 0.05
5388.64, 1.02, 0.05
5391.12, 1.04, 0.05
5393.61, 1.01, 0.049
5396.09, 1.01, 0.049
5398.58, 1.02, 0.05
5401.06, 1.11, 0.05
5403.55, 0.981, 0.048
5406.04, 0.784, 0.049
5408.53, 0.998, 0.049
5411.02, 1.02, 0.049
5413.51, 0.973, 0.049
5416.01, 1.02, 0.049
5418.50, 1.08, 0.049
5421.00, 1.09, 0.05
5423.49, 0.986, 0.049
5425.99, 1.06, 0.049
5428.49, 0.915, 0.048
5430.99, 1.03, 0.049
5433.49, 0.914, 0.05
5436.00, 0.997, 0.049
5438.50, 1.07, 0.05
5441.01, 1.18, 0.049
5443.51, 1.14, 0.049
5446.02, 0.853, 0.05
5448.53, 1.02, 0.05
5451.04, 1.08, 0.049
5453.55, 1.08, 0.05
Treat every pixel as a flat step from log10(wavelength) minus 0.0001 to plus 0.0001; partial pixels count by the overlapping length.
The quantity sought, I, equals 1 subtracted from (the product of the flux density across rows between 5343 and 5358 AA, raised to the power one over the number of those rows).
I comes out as 0.05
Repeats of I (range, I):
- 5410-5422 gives 0.04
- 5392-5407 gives -0.02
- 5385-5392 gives 0.04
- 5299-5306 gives 0.02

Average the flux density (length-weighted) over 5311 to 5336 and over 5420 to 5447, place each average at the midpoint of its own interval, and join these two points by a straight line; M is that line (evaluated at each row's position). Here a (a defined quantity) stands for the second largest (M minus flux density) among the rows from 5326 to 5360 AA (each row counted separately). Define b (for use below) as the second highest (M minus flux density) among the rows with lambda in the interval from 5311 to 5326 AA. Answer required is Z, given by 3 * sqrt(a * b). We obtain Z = 0.06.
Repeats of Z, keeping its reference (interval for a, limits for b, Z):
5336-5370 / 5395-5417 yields 0.15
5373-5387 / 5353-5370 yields 0.06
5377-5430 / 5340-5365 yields 0.13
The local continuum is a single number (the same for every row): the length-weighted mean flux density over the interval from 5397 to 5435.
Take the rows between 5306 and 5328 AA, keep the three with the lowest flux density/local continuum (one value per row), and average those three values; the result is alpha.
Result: 0.91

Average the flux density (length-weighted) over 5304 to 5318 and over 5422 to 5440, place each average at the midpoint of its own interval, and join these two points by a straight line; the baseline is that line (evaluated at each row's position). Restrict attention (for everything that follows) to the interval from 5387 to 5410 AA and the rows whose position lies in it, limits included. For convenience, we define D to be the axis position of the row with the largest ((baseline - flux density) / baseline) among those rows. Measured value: 5406.04 AA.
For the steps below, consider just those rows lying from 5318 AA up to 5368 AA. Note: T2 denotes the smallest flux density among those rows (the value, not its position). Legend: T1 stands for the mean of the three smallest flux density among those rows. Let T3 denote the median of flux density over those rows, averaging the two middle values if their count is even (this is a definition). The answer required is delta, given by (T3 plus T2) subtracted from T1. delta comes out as -0.95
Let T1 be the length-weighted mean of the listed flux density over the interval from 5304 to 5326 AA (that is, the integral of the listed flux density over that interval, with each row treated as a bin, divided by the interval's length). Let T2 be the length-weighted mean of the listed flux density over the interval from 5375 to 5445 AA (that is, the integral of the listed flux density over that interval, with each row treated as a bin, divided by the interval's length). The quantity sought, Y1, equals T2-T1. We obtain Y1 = -0.03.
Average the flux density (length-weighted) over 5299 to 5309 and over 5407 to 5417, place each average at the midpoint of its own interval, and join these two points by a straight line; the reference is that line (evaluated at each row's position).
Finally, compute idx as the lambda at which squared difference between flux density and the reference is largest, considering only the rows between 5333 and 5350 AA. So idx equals 5334.32 AA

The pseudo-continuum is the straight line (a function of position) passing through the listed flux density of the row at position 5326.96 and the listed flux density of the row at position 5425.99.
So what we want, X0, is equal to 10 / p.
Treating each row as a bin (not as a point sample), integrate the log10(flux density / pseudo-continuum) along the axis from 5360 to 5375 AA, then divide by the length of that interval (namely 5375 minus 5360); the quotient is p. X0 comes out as 726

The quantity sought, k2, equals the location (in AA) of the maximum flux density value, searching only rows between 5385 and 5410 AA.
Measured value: 5401.06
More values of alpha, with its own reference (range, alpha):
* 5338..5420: 0.84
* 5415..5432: 0.97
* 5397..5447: 0.85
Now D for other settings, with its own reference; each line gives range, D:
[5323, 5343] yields 5329.41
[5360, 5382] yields 5371.30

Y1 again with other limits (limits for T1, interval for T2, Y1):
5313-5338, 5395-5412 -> -0.01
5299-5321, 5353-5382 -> -0.05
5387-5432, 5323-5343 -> -0.06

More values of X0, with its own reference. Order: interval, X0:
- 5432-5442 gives -502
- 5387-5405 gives 1138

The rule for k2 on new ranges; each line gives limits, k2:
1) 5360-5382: 5373.77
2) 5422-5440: 5438.50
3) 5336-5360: 5344.16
